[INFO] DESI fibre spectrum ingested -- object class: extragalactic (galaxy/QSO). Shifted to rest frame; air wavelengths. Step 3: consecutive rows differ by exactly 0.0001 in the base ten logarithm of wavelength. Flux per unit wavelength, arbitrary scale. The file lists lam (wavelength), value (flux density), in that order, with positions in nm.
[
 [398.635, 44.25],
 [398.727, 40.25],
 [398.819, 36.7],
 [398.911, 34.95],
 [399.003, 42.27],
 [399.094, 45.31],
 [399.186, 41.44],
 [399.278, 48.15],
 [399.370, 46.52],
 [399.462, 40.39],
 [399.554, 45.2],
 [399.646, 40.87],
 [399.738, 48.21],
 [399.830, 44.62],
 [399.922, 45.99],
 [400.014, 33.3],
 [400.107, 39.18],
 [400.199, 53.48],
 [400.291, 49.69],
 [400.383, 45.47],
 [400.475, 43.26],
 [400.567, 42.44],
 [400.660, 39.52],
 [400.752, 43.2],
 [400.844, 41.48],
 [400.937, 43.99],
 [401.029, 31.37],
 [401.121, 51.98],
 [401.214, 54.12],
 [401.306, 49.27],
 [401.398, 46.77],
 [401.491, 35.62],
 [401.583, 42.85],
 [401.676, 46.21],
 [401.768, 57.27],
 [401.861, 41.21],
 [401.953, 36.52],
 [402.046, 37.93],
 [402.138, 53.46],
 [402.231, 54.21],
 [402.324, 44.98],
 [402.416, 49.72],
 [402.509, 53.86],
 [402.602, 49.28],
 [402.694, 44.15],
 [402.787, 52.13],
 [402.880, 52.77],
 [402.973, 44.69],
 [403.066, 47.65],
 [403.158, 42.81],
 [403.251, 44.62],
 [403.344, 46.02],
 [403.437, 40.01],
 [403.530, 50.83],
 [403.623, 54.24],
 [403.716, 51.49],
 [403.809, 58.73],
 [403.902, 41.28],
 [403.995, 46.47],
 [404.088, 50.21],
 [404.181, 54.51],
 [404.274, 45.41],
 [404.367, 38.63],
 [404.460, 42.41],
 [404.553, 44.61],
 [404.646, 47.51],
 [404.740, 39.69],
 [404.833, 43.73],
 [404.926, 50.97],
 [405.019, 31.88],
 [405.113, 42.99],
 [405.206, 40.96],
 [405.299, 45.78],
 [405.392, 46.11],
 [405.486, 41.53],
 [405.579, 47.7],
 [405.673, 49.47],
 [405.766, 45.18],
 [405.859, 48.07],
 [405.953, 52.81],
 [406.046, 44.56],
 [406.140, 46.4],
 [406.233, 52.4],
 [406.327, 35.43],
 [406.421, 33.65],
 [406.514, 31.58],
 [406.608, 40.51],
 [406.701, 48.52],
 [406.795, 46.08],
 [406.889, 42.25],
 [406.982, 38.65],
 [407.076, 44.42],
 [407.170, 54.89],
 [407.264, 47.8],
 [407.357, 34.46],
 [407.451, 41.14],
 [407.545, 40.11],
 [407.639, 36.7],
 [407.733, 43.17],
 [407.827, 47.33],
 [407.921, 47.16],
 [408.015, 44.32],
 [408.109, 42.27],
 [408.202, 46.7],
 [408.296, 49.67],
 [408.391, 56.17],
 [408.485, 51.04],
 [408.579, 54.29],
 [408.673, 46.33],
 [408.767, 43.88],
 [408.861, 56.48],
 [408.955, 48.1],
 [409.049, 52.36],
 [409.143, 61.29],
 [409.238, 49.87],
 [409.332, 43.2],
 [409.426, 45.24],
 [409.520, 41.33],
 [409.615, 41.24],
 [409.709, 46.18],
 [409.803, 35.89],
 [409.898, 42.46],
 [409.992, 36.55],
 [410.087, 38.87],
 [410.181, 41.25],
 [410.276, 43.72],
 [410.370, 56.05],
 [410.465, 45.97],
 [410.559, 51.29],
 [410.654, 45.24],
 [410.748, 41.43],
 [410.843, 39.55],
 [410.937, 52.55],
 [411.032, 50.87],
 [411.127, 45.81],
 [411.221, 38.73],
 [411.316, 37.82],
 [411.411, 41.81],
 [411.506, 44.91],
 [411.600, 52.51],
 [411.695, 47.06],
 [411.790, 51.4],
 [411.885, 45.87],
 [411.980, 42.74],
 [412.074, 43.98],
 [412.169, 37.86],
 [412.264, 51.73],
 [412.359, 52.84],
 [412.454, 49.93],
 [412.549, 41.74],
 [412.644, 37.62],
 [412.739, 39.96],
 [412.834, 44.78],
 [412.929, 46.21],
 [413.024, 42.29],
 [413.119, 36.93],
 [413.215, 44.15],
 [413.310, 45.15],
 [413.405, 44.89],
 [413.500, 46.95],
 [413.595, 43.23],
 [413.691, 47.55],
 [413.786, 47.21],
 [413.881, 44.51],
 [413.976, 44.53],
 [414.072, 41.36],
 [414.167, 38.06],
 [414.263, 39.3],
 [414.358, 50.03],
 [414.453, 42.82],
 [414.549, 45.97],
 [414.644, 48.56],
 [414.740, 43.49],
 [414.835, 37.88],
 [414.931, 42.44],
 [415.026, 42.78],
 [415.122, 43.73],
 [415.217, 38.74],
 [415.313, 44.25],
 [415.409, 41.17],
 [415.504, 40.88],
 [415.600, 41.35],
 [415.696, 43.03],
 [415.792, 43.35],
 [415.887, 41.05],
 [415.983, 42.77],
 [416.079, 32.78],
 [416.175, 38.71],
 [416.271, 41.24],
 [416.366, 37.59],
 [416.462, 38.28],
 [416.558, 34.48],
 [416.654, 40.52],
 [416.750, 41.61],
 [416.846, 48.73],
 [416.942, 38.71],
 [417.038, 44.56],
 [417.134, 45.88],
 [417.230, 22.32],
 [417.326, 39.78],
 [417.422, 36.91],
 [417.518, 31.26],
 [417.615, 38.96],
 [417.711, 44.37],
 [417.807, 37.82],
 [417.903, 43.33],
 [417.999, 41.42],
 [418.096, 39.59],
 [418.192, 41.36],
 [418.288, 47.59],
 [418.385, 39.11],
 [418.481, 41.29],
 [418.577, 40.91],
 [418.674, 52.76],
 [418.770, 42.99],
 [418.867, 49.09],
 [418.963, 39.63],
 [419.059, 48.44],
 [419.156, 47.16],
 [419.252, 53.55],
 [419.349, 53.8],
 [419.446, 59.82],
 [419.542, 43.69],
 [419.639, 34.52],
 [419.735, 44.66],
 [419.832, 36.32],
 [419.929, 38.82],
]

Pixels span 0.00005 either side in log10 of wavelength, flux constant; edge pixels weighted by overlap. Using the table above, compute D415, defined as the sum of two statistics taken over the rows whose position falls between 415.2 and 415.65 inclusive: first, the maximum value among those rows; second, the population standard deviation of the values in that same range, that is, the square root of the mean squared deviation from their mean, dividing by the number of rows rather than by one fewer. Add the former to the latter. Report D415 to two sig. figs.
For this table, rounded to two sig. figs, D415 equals 46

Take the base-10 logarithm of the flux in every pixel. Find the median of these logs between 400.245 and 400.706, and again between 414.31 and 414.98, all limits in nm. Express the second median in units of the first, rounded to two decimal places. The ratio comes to 1.00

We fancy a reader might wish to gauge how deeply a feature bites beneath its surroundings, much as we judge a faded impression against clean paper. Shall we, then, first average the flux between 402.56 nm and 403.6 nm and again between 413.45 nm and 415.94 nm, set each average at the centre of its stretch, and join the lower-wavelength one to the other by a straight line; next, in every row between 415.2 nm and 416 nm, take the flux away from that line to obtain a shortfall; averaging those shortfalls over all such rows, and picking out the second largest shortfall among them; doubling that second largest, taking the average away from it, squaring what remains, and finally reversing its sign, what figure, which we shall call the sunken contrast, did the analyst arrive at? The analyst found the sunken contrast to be -10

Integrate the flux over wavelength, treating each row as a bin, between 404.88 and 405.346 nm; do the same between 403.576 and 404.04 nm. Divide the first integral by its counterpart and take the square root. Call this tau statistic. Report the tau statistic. 0.920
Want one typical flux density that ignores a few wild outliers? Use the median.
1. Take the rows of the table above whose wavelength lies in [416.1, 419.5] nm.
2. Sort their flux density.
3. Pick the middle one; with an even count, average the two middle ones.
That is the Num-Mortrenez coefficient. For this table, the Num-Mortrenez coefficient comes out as 41.3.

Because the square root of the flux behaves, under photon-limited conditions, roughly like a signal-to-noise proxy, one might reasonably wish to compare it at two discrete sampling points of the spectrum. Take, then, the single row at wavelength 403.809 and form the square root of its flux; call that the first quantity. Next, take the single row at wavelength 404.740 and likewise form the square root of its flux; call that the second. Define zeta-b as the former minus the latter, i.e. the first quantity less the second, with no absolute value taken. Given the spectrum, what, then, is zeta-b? 1.4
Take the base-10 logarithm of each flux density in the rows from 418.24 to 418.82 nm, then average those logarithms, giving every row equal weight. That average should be 1.64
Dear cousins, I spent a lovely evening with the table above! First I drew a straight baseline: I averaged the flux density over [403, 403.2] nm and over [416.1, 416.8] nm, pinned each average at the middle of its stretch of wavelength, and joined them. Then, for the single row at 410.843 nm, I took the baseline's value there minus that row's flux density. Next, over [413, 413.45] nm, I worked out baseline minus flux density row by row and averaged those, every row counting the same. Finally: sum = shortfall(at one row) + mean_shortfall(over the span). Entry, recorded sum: 0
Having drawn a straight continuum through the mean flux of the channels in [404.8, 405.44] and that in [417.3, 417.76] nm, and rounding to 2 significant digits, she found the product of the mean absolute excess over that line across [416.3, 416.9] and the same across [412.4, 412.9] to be 13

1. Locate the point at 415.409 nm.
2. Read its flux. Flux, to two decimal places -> 41.17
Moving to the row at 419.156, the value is 47.16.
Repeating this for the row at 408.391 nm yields 56.17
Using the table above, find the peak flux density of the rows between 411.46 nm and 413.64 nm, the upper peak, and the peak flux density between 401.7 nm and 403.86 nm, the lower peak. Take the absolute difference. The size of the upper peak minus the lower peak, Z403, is 6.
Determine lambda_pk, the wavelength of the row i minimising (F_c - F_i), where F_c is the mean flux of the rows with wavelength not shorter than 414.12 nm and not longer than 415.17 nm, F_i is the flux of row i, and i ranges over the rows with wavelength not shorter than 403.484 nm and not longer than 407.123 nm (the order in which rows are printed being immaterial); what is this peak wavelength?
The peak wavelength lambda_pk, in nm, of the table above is 403.809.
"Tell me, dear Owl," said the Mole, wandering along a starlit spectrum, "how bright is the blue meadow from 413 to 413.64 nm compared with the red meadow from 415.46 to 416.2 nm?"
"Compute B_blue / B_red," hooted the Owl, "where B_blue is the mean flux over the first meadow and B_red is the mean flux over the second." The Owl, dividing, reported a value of 1.07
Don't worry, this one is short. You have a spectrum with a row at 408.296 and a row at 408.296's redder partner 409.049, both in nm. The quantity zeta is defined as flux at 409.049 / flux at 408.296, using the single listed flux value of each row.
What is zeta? 1.05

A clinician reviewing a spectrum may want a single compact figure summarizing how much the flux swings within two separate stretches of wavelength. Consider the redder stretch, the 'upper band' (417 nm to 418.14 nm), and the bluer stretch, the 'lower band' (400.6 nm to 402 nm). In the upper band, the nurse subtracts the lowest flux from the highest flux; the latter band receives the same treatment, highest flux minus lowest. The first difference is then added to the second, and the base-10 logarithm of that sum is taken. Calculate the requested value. 1.69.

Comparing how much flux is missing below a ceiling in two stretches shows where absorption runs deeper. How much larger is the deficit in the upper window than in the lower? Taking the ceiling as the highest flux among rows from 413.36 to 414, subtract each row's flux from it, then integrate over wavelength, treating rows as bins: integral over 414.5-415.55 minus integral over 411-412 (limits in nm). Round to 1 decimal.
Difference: 2.9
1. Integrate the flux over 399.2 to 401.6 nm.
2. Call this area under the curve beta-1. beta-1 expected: 106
